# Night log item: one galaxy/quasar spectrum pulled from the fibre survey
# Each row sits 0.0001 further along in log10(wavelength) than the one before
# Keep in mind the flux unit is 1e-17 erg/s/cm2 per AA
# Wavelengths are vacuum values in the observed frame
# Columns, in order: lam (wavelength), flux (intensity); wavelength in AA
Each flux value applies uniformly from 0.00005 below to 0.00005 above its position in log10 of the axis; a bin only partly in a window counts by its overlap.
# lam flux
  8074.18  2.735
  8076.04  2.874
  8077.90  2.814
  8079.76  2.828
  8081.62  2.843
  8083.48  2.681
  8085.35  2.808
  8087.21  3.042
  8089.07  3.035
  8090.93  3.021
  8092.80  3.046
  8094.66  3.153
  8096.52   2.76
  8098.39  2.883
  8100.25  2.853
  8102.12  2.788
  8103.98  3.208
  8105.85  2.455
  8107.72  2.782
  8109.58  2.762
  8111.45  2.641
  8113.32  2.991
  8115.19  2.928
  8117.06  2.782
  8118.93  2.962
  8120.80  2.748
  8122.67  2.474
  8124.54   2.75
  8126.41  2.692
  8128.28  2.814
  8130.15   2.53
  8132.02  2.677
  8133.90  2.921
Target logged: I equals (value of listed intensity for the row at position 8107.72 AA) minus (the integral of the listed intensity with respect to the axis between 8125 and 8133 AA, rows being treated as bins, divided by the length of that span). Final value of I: 0.10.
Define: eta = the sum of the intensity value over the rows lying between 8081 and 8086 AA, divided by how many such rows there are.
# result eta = 2.78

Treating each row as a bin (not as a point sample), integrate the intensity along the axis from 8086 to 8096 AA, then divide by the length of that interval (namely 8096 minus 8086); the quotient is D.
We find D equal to 3.04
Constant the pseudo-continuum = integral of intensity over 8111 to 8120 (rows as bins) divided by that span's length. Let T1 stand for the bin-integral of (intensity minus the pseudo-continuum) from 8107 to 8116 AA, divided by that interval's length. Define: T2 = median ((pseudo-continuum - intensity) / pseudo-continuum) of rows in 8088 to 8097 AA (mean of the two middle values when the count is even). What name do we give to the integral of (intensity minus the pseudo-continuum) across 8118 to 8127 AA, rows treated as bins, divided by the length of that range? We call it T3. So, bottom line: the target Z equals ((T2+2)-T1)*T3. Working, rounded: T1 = -0.05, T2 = -0.058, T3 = -0.14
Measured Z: -0.3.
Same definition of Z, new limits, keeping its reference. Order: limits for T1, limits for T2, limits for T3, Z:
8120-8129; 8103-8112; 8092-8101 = 0.2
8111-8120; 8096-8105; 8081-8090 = 0.0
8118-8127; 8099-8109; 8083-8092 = 0.1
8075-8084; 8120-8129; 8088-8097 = 0.3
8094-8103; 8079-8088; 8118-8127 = -0.3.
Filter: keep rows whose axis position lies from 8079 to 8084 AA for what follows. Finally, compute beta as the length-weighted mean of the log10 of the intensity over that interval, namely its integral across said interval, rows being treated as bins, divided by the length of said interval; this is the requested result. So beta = 0.446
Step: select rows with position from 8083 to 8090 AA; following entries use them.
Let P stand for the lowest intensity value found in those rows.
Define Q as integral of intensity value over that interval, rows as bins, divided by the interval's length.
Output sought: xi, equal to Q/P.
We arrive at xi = 1.083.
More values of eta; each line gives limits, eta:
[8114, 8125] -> 2.77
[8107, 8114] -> 2.79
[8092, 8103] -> 2.91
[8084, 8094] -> 2.99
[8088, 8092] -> 3.03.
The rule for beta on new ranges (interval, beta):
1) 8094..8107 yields 0.455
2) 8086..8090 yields 0.481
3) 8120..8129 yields 0.430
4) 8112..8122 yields 0.456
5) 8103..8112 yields 0.442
